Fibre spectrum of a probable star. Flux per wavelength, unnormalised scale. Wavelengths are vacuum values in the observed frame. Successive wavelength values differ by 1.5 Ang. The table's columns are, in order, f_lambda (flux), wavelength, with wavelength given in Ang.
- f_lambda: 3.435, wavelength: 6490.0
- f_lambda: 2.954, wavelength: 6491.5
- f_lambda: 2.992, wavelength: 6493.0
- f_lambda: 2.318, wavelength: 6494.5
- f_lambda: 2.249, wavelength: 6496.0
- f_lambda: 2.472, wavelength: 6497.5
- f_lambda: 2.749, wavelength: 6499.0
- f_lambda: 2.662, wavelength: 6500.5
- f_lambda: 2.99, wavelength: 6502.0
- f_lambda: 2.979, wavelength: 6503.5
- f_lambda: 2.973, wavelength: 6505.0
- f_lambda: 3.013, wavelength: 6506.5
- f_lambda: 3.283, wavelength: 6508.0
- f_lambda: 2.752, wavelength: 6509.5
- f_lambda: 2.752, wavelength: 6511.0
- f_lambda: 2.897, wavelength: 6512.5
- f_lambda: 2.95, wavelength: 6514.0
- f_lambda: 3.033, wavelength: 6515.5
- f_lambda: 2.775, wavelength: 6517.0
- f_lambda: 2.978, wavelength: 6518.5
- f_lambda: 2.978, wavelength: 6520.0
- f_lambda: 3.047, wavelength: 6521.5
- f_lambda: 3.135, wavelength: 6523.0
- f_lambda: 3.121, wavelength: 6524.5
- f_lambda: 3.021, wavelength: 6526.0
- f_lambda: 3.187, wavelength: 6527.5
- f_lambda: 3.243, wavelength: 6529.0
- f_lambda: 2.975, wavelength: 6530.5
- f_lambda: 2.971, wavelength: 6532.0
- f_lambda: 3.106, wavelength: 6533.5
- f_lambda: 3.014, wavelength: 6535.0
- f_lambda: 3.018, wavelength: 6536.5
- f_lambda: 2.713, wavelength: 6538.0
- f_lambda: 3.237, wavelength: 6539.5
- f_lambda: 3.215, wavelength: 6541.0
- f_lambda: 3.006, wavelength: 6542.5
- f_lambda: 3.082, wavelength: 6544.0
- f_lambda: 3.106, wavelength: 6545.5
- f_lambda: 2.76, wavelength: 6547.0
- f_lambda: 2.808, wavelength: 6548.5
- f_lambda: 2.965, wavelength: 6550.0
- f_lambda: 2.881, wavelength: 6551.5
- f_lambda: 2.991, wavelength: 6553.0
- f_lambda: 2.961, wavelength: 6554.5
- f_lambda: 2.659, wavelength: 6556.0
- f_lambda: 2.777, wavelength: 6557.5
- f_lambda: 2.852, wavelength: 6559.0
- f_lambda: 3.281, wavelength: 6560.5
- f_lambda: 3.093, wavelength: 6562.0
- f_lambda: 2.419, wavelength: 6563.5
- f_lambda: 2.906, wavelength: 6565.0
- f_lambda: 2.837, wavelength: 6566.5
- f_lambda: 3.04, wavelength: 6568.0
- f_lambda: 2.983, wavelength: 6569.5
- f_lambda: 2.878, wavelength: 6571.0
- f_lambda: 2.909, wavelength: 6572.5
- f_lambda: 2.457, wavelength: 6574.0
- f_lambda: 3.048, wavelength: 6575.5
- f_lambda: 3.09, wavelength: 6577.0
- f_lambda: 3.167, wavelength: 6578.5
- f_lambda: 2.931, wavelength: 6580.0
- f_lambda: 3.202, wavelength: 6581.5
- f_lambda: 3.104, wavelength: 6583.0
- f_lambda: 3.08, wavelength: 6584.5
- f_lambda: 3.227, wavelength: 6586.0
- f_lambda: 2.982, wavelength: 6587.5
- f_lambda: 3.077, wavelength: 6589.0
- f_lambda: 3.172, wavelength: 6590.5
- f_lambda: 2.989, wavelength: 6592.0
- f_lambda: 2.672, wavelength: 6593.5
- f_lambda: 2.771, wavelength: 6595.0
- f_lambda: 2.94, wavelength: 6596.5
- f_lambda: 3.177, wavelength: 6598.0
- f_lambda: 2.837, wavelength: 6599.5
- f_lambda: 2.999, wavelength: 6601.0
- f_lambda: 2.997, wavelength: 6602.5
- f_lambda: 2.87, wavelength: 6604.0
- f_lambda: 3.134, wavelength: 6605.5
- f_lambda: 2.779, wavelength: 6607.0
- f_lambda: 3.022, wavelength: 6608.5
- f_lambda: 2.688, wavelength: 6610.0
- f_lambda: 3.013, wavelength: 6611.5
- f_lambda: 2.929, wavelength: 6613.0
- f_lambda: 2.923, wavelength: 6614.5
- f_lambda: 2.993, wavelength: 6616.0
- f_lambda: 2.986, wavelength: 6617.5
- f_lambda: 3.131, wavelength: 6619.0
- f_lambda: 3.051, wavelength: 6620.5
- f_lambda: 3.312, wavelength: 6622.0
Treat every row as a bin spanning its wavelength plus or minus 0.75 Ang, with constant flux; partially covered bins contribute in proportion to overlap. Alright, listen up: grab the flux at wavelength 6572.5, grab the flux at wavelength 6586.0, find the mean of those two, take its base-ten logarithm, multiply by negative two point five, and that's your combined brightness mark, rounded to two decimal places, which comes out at -1.22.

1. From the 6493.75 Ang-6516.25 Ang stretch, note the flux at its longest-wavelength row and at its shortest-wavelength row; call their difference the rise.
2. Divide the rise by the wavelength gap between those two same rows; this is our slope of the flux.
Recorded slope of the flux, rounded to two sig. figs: 0.034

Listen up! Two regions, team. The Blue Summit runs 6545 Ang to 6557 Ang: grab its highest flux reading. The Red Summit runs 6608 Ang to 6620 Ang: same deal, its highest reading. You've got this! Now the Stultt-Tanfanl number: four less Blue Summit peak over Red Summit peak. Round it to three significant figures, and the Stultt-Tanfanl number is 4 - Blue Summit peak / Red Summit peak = 3.01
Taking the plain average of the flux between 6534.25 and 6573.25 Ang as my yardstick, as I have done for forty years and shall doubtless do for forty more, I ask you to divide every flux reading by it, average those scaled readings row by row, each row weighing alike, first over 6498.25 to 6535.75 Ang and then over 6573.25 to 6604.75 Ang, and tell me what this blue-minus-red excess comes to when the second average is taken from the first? -0.002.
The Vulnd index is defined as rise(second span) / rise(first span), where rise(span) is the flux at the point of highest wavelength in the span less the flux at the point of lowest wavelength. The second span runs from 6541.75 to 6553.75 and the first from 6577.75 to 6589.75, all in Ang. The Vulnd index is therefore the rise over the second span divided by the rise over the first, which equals 0.17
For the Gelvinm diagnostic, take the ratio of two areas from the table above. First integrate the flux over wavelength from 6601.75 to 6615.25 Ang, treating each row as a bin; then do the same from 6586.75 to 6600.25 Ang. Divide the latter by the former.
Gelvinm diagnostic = 1.01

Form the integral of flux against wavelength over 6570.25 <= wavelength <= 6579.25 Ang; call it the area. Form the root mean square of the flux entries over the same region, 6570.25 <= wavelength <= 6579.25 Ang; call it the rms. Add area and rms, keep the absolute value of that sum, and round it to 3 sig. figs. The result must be 29.3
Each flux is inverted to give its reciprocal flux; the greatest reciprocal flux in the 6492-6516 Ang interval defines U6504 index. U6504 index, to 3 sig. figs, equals 0.445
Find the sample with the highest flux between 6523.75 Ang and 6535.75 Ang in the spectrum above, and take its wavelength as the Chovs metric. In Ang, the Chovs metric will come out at 6529.0 Ang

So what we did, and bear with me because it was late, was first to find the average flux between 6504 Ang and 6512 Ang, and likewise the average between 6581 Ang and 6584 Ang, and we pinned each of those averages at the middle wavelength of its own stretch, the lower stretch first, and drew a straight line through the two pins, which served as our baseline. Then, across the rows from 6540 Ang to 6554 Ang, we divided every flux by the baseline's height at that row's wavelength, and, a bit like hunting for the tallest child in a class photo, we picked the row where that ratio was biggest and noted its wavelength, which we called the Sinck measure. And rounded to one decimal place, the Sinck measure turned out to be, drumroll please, 6541.0 Ang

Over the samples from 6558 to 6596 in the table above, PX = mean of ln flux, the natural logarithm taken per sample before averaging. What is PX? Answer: 1.08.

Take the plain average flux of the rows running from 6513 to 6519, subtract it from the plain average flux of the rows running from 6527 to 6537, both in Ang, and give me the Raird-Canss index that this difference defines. 0.14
